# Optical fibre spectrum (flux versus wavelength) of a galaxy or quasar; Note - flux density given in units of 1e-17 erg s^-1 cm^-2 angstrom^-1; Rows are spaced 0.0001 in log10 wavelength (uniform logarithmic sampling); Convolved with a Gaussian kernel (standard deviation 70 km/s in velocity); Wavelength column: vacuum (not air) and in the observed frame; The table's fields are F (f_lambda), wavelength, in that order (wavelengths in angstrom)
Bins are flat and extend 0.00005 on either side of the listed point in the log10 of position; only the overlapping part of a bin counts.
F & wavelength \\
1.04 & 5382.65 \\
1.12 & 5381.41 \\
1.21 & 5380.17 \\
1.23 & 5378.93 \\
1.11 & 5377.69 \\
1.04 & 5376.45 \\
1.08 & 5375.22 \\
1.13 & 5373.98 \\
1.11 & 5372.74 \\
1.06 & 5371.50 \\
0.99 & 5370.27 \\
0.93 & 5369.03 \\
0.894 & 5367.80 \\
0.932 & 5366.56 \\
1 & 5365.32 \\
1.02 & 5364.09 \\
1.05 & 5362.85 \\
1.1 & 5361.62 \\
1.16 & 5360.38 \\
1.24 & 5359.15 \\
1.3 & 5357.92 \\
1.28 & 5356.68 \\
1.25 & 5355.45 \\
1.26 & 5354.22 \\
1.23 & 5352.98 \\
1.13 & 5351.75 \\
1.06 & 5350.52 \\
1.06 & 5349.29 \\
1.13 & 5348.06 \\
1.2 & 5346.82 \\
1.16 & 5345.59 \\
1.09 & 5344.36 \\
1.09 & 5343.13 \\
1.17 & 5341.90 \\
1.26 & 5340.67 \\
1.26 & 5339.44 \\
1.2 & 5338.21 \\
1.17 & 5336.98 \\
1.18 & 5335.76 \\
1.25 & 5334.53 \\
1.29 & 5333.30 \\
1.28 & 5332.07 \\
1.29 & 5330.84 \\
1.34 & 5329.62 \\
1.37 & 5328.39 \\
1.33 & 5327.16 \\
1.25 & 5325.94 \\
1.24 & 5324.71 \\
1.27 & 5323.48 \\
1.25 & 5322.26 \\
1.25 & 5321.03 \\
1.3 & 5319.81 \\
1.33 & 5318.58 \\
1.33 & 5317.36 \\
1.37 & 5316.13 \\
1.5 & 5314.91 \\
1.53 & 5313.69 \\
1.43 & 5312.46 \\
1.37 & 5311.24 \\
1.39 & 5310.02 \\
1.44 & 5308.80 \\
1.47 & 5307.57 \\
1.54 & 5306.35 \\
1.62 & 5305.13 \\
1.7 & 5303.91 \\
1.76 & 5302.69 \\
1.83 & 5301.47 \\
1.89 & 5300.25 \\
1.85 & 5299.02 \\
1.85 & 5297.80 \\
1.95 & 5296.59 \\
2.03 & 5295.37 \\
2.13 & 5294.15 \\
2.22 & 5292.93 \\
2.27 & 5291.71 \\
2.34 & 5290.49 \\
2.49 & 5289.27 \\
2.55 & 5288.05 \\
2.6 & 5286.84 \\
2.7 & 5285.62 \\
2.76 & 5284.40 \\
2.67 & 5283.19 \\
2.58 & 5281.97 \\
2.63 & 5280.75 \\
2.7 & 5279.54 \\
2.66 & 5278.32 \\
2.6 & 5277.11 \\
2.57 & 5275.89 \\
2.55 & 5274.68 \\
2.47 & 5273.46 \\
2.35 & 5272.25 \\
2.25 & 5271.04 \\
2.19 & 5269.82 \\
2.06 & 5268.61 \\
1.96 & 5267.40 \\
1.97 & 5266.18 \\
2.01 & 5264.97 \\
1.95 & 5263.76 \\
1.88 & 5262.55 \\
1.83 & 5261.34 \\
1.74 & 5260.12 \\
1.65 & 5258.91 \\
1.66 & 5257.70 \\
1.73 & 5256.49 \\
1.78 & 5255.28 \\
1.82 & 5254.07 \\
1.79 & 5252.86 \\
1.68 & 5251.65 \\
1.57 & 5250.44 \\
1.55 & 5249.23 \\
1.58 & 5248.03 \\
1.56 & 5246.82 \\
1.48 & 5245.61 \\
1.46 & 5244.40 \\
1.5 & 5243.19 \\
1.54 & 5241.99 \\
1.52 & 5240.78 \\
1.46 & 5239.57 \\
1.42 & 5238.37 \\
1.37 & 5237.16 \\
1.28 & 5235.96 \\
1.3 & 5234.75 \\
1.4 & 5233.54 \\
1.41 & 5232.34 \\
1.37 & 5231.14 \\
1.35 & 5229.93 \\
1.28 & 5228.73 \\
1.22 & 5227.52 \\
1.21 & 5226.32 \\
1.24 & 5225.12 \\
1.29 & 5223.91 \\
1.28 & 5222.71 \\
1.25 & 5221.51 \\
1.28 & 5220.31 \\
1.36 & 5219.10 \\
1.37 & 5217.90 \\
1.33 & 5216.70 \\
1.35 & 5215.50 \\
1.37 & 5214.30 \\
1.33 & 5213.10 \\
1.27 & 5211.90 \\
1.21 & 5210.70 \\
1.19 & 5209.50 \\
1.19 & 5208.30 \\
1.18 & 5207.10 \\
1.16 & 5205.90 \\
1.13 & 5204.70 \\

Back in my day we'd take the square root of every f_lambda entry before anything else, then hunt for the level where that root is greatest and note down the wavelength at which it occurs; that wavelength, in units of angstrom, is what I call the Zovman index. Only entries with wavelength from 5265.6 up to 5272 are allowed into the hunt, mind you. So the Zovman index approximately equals 5271.04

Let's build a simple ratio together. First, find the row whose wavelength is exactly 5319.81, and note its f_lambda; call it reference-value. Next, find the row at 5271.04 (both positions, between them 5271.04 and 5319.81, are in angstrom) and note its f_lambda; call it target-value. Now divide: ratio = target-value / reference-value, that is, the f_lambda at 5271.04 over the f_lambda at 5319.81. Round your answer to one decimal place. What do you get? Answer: 1.7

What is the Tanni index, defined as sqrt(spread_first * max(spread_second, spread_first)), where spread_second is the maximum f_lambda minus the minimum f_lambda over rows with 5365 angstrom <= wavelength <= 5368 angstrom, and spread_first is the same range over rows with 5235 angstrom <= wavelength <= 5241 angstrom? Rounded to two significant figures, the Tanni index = 0.24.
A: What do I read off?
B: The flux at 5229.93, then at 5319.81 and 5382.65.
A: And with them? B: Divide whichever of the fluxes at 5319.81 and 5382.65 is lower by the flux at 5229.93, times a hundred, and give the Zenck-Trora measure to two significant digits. 77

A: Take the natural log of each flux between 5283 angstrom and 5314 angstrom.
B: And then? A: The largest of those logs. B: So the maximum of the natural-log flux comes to 1.02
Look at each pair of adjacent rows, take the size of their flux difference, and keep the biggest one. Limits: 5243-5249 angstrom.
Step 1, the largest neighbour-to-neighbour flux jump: 0.080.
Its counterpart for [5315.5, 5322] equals 0.050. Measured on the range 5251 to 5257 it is 0.110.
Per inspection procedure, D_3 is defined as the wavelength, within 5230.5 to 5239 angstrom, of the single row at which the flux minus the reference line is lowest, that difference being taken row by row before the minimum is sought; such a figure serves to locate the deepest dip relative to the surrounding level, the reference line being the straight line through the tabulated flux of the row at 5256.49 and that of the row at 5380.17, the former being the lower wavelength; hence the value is 5235.96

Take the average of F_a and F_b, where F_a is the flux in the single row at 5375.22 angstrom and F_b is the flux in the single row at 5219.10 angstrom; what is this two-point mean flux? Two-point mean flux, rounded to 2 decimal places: 1.22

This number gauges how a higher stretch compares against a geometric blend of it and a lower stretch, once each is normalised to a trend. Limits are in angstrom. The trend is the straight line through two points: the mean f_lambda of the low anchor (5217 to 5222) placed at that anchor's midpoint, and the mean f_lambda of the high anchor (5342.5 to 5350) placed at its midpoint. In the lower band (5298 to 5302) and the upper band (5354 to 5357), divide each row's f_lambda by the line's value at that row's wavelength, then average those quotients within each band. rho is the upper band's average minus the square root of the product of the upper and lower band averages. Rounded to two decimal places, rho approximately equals -0.19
